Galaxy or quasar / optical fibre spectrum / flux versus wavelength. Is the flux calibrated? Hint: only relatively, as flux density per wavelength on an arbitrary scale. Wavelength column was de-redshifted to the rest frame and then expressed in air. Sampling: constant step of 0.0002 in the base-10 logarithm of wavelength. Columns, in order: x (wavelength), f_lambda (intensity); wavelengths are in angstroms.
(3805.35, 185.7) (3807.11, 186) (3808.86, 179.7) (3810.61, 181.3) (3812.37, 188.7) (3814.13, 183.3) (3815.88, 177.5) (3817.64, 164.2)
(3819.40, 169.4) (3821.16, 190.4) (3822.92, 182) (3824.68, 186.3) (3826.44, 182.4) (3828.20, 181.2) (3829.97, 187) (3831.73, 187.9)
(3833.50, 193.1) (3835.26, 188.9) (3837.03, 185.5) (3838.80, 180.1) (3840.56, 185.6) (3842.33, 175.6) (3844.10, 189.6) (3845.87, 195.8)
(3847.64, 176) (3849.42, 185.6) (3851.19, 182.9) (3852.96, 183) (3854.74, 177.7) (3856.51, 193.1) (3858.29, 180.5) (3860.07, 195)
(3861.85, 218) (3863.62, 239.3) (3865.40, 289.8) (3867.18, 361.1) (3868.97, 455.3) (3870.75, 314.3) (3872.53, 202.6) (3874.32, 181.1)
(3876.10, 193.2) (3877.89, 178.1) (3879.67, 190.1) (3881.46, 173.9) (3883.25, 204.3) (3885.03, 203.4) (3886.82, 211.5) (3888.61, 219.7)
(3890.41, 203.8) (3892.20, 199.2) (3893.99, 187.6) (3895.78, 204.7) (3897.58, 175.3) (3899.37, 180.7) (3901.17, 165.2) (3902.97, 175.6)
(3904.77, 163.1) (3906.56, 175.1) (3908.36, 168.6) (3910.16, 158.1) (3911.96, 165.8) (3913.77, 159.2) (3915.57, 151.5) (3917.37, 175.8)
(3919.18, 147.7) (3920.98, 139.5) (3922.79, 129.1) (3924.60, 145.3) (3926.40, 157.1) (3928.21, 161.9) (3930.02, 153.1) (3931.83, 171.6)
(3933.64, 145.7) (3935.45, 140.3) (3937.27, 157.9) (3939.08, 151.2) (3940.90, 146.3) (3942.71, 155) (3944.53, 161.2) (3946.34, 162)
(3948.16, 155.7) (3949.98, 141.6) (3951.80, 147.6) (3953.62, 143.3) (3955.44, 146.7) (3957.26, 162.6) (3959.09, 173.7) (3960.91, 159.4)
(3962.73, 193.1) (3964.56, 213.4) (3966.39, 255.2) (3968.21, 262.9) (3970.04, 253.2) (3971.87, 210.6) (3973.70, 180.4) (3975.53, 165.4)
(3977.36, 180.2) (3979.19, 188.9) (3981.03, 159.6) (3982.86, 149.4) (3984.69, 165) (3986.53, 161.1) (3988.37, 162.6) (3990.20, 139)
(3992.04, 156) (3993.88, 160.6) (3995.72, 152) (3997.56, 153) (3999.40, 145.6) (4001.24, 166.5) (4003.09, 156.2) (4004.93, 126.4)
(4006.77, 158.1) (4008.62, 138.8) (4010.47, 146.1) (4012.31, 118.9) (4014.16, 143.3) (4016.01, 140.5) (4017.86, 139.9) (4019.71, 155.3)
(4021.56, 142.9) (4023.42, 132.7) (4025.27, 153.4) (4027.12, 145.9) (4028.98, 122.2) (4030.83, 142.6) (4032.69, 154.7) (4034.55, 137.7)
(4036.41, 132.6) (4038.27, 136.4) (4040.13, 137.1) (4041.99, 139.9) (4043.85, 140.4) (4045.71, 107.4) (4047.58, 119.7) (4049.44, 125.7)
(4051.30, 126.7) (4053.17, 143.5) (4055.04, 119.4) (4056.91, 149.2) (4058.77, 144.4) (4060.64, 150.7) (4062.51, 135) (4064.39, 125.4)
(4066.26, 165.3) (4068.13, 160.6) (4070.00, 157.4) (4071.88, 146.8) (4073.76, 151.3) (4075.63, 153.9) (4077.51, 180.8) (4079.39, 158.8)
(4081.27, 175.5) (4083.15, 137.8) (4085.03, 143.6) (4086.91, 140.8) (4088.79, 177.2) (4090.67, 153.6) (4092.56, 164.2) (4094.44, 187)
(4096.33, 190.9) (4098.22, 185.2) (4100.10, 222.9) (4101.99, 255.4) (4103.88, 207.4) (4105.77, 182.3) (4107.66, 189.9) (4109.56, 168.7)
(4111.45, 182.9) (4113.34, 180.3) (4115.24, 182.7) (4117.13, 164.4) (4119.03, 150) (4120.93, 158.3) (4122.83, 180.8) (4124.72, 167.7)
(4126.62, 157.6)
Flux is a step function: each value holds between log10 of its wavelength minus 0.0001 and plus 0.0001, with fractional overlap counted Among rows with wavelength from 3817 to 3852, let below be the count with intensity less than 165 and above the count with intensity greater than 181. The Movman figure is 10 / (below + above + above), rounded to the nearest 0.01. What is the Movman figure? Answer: 0.32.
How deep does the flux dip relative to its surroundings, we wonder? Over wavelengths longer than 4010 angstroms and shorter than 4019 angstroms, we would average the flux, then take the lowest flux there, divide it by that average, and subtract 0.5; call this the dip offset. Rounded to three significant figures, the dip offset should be 0.363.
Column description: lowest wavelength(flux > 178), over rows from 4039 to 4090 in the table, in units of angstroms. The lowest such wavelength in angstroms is 4077.51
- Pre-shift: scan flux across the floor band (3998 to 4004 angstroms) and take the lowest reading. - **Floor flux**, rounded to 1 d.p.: 145.6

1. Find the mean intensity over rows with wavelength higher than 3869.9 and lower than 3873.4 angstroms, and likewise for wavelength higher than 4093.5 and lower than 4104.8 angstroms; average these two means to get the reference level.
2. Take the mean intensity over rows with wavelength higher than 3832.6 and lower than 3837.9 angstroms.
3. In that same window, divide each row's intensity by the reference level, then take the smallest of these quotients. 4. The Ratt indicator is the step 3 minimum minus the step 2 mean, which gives -188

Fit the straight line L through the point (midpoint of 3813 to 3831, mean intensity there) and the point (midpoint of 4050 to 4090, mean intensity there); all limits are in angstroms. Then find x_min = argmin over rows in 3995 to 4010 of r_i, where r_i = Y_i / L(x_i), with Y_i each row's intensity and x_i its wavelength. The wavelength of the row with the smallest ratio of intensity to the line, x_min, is 4004.93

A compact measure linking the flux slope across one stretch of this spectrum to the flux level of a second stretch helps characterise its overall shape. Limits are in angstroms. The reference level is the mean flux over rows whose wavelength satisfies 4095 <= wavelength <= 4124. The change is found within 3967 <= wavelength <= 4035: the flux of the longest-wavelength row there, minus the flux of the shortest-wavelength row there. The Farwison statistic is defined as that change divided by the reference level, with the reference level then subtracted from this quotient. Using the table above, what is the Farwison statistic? -187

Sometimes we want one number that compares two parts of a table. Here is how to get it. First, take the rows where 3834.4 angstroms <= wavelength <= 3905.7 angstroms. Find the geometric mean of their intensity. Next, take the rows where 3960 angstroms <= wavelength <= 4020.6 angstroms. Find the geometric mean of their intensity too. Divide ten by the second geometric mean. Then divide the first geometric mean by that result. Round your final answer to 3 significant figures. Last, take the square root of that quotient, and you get 57.7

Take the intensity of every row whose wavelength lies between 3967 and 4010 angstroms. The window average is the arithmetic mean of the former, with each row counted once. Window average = 169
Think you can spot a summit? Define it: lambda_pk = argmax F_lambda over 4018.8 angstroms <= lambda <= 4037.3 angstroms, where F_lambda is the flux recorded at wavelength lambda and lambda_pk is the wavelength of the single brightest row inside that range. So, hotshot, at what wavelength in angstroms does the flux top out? 4019.71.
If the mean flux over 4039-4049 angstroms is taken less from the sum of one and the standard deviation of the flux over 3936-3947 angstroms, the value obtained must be -122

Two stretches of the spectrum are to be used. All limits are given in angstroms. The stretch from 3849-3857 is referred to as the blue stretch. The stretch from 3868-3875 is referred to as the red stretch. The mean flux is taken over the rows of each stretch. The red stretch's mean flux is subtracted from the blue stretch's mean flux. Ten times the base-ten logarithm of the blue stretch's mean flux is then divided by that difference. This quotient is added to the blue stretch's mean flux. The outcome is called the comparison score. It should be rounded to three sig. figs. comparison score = 184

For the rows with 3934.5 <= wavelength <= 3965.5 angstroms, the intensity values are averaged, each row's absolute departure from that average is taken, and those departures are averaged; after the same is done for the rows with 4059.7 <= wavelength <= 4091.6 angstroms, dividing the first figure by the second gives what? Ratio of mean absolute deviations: 1.1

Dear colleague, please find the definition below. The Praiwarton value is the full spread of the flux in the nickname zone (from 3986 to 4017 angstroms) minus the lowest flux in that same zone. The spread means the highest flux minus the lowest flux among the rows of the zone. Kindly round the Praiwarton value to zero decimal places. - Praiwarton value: -71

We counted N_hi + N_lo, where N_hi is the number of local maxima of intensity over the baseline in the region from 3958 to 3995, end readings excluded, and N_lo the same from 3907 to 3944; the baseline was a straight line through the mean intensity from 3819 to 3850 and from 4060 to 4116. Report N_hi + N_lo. 9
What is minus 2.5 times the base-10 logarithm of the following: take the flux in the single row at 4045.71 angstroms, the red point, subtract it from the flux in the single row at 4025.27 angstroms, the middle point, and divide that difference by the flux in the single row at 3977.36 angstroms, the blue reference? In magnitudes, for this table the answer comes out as 1.5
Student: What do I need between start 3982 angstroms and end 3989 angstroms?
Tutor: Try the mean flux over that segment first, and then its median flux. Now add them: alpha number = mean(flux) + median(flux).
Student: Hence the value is 321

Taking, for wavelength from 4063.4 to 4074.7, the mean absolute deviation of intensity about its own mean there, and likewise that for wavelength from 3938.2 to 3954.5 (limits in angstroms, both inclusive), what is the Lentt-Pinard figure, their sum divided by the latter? 2.6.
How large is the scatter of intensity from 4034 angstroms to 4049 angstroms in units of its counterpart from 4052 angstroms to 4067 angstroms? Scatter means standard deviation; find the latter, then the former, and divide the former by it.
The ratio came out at 0.80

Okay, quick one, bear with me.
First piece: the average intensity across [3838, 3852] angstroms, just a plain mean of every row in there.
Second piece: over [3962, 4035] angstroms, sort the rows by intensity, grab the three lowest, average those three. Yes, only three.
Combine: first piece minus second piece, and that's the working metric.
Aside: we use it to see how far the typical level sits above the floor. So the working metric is 61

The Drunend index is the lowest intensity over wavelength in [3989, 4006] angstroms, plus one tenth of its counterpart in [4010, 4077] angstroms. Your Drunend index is 137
